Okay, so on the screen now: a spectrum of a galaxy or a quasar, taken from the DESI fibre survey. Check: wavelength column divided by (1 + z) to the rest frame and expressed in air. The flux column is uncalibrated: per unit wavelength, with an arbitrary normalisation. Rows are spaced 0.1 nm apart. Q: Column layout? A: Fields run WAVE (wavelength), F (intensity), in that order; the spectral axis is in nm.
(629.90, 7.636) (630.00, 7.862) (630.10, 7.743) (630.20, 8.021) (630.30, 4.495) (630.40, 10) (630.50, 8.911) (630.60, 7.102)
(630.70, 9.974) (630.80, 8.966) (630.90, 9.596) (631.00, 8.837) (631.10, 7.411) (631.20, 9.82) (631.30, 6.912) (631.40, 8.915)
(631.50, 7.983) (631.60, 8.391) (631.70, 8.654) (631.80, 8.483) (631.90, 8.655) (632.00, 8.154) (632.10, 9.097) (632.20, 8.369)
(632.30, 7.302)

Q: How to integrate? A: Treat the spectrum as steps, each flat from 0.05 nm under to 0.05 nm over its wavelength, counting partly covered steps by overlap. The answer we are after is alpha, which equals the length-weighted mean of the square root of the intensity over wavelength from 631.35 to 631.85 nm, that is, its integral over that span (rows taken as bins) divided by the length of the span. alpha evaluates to 2.91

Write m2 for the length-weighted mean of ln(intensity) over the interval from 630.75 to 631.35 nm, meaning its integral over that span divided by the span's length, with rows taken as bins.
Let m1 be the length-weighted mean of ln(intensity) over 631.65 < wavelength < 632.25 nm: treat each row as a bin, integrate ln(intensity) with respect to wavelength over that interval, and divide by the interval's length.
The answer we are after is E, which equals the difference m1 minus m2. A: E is 0.005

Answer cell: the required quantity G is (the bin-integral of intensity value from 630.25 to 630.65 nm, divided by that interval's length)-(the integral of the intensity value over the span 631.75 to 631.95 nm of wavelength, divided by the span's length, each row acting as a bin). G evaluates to -0.9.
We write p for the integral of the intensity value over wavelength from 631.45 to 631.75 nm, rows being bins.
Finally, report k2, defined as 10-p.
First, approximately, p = 2.50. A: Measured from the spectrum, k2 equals 7.50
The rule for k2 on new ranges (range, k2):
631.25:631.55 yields 7.62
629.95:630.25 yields 7.64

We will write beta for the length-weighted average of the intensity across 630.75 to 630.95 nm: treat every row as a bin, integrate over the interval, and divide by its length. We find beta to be 9.3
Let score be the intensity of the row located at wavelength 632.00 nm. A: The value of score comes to 8.154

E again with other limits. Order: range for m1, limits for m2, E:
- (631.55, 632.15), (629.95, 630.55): 0.117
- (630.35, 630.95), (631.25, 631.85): 0.097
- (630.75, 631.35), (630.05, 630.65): 0.129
